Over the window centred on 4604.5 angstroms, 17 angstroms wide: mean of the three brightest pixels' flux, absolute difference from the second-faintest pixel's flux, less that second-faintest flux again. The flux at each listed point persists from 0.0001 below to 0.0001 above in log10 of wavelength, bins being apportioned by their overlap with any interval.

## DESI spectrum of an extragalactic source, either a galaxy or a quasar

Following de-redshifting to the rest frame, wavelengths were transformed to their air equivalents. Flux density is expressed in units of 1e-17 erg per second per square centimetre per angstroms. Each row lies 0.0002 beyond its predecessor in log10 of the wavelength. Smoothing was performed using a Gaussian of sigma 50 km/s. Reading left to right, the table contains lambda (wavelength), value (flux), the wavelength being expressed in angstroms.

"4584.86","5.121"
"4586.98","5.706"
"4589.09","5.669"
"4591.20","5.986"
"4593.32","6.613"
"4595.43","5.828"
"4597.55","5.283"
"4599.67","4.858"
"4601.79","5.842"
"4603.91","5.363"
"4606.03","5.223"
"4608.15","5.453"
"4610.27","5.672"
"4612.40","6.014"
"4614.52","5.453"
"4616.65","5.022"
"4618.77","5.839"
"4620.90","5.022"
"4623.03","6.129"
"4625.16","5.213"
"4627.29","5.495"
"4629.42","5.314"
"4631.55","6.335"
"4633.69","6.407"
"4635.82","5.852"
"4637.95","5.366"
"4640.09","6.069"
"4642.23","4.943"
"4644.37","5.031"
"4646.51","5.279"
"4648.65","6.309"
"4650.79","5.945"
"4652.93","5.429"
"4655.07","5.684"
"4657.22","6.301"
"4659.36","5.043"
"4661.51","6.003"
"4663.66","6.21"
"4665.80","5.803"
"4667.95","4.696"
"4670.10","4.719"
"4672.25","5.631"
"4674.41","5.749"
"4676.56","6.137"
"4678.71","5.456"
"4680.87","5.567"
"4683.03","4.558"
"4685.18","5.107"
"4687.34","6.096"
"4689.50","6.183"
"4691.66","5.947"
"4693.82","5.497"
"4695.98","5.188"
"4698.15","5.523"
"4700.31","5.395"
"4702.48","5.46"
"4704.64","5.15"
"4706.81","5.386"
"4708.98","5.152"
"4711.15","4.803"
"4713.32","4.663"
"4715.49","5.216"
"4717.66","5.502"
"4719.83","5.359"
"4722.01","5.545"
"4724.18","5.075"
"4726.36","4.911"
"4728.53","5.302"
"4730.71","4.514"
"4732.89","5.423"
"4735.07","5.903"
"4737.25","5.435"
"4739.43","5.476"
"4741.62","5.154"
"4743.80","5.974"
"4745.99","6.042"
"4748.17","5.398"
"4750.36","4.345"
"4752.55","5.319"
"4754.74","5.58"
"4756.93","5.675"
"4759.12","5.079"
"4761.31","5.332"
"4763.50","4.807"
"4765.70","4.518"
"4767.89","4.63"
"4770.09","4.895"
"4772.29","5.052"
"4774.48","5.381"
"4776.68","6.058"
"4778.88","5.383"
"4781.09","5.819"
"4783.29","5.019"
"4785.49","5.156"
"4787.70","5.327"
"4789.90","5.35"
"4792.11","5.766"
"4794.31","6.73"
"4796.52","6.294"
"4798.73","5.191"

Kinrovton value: -4.6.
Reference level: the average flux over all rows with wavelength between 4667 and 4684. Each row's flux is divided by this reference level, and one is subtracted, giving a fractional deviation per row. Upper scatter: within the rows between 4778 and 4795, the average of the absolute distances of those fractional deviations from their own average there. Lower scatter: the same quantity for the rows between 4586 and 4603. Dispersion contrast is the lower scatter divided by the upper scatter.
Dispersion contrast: 0.86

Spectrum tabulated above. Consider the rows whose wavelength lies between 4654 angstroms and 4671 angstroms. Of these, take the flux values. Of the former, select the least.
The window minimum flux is 4.696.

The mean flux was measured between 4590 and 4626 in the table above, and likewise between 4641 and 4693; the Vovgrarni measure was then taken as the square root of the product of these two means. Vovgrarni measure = 5.58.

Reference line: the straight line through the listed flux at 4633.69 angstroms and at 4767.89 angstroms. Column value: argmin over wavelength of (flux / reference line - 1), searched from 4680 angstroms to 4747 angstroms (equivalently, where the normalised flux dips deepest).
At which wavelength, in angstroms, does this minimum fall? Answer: 4683.03 angstroms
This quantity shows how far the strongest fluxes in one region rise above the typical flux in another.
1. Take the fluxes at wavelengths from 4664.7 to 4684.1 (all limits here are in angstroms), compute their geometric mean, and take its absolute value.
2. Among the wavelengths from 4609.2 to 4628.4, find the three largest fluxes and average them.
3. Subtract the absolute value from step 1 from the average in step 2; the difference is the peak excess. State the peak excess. 0.65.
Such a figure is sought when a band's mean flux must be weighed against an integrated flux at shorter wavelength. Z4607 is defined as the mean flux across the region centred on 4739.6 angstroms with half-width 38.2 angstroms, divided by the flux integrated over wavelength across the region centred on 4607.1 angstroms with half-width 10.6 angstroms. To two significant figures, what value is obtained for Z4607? 0.046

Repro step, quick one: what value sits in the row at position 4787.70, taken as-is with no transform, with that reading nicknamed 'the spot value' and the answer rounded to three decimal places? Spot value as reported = 5.327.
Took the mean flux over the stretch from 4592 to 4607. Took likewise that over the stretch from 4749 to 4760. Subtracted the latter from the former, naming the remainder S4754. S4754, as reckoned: 0.37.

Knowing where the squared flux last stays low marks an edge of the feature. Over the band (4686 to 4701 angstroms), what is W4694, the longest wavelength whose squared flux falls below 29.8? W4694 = 4700.31 angstroms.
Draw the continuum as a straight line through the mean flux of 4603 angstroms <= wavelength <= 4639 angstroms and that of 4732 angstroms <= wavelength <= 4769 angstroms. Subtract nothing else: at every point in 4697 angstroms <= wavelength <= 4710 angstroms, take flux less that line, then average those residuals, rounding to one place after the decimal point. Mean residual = -0.1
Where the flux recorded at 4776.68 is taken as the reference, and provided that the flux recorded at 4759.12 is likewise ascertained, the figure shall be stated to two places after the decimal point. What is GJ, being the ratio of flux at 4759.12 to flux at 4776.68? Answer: 0.84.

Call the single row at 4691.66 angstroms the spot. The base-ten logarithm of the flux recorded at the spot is 0.77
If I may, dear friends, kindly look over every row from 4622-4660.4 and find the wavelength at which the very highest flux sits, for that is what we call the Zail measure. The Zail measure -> 4633.69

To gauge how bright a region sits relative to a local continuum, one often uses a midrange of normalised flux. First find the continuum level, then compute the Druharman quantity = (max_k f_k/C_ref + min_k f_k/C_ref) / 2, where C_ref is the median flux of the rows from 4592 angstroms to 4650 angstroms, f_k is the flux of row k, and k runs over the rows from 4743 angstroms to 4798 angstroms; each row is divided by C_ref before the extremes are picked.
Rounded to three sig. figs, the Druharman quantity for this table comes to 1.02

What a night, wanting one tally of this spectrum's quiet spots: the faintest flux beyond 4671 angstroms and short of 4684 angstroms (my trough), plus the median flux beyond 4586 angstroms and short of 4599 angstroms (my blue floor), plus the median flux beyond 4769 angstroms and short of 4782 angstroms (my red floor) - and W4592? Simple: 15.7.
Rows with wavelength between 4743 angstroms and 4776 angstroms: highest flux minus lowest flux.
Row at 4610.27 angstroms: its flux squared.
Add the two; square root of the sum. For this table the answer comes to 5.82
